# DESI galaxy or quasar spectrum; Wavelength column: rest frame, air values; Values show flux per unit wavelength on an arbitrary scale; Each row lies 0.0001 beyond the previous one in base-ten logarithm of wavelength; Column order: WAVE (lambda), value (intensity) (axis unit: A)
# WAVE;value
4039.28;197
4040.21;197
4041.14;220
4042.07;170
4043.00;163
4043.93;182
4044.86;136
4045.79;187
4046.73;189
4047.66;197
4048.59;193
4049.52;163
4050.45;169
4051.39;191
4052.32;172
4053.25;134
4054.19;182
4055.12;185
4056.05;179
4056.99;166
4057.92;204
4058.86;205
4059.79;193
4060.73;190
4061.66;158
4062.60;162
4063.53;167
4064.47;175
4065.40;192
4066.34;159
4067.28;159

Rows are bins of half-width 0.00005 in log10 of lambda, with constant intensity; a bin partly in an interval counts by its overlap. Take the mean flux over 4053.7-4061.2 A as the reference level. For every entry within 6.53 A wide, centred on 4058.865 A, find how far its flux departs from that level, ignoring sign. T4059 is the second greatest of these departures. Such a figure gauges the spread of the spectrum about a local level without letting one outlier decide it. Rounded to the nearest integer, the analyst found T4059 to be 22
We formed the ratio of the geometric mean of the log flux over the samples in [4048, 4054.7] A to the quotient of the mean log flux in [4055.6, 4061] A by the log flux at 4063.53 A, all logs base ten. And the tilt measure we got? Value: 2.18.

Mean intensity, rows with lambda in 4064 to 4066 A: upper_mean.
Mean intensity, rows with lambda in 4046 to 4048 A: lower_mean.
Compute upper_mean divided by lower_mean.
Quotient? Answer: 0.95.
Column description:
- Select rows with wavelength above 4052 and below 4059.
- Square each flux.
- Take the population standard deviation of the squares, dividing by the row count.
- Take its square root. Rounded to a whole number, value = 85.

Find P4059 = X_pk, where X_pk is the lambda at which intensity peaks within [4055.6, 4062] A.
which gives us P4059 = 4058.86 A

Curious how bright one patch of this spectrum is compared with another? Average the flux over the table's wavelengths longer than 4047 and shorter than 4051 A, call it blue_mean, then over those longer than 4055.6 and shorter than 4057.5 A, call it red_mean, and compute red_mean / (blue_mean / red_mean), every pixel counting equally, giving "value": 165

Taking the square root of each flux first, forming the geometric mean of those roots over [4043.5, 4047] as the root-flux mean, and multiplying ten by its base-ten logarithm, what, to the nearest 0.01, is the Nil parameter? 11.18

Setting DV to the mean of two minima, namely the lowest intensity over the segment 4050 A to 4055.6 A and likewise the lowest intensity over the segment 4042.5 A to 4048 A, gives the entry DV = 135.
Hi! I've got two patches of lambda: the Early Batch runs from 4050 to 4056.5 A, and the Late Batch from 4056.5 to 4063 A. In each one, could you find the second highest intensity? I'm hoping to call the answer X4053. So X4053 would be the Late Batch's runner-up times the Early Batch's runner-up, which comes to 37740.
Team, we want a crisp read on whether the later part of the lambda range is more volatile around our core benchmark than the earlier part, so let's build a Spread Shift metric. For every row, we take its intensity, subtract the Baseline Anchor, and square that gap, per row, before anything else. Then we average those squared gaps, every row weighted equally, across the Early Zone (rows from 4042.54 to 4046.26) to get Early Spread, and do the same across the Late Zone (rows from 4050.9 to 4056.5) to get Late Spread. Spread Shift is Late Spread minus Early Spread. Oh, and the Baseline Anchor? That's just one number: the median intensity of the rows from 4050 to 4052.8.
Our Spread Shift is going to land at -72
